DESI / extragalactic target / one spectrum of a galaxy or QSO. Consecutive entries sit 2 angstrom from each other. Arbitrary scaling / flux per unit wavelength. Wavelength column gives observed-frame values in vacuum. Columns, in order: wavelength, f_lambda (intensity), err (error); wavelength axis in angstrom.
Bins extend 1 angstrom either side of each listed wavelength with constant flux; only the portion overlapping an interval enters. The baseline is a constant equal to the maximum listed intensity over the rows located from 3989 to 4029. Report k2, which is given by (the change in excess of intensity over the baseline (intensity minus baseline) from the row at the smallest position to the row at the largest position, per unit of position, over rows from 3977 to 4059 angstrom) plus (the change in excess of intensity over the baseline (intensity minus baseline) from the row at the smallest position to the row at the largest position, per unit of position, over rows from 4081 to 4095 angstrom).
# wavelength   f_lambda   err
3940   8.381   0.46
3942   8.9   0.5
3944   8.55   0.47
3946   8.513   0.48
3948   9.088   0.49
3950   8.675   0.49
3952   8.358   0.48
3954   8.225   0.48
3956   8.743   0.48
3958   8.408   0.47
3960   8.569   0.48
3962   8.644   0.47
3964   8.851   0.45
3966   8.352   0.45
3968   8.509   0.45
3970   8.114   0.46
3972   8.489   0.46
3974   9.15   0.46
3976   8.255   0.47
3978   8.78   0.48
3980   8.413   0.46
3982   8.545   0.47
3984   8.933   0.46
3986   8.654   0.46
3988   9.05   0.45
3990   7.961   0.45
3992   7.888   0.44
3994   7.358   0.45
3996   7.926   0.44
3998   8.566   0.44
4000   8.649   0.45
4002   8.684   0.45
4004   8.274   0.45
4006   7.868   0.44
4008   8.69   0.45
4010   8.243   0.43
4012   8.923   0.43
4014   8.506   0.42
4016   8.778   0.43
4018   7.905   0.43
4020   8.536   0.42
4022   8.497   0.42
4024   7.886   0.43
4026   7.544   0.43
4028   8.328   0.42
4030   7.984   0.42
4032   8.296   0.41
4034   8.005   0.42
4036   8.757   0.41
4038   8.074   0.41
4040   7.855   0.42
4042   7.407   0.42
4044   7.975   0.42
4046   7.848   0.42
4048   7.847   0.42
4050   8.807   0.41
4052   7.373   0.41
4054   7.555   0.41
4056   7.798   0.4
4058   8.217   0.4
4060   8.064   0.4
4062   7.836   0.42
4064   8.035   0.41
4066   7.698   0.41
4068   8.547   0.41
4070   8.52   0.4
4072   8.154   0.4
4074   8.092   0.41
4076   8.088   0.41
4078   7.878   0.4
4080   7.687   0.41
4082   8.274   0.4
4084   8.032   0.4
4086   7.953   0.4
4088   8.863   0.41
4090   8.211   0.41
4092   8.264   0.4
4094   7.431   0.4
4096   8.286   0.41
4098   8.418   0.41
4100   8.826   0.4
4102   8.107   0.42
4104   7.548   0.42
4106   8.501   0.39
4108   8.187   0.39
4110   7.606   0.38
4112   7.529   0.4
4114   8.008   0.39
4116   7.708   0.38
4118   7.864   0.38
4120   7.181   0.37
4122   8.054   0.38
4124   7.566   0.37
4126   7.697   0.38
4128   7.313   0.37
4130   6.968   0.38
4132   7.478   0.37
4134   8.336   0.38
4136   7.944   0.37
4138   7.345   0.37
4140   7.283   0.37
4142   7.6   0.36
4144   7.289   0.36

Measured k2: -0.077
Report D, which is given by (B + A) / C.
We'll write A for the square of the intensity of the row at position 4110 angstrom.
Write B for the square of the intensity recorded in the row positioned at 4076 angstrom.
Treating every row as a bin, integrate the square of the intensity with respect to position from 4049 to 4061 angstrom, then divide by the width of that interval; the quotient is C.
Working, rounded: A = 57.9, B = 65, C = 63.7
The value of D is 1.93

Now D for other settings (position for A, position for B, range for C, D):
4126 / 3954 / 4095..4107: 1.85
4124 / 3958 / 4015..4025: 1.84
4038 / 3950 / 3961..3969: 1.90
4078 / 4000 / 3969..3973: 1.99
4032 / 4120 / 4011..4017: 1.58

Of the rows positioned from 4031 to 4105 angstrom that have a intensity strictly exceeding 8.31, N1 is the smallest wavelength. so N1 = 4036 angstrom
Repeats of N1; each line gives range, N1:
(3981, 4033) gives 3982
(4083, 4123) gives 4088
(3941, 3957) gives 3942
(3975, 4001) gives 3978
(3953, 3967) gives 3956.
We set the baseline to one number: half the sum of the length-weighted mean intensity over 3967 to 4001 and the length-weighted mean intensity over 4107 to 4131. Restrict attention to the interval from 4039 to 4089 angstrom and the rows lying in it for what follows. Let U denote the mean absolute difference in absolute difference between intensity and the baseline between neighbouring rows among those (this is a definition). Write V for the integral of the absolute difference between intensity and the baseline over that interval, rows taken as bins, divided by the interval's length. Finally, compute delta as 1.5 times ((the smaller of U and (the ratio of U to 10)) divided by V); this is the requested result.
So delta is 0.117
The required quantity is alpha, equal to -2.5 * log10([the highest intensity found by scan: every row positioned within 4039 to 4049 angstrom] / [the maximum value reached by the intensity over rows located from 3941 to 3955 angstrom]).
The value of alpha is 0.14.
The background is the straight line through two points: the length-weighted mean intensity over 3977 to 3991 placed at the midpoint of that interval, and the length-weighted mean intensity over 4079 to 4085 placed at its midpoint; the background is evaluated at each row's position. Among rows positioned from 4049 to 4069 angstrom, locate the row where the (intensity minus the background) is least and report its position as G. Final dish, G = 4052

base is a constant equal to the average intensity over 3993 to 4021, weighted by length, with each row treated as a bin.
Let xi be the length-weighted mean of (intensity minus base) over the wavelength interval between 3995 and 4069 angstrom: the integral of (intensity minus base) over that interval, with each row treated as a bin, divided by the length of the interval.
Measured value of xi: -0.194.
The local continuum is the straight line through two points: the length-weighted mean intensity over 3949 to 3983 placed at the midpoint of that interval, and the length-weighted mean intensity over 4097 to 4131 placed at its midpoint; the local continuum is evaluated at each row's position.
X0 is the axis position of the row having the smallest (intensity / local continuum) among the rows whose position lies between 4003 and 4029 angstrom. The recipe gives 4026 angstrom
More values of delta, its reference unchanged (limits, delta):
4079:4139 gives 0.137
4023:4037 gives 0.169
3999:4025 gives 0.115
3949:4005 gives 0.109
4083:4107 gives 0.147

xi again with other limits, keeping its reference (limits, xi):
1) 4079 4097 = -0.239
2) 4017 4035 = -0.241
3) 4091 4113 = -0.287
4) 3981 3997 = -0.061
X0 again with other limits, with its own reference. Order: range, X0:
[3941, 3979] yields 3970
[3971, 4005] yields 3994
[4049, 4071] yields 4052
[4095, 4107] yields 4104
